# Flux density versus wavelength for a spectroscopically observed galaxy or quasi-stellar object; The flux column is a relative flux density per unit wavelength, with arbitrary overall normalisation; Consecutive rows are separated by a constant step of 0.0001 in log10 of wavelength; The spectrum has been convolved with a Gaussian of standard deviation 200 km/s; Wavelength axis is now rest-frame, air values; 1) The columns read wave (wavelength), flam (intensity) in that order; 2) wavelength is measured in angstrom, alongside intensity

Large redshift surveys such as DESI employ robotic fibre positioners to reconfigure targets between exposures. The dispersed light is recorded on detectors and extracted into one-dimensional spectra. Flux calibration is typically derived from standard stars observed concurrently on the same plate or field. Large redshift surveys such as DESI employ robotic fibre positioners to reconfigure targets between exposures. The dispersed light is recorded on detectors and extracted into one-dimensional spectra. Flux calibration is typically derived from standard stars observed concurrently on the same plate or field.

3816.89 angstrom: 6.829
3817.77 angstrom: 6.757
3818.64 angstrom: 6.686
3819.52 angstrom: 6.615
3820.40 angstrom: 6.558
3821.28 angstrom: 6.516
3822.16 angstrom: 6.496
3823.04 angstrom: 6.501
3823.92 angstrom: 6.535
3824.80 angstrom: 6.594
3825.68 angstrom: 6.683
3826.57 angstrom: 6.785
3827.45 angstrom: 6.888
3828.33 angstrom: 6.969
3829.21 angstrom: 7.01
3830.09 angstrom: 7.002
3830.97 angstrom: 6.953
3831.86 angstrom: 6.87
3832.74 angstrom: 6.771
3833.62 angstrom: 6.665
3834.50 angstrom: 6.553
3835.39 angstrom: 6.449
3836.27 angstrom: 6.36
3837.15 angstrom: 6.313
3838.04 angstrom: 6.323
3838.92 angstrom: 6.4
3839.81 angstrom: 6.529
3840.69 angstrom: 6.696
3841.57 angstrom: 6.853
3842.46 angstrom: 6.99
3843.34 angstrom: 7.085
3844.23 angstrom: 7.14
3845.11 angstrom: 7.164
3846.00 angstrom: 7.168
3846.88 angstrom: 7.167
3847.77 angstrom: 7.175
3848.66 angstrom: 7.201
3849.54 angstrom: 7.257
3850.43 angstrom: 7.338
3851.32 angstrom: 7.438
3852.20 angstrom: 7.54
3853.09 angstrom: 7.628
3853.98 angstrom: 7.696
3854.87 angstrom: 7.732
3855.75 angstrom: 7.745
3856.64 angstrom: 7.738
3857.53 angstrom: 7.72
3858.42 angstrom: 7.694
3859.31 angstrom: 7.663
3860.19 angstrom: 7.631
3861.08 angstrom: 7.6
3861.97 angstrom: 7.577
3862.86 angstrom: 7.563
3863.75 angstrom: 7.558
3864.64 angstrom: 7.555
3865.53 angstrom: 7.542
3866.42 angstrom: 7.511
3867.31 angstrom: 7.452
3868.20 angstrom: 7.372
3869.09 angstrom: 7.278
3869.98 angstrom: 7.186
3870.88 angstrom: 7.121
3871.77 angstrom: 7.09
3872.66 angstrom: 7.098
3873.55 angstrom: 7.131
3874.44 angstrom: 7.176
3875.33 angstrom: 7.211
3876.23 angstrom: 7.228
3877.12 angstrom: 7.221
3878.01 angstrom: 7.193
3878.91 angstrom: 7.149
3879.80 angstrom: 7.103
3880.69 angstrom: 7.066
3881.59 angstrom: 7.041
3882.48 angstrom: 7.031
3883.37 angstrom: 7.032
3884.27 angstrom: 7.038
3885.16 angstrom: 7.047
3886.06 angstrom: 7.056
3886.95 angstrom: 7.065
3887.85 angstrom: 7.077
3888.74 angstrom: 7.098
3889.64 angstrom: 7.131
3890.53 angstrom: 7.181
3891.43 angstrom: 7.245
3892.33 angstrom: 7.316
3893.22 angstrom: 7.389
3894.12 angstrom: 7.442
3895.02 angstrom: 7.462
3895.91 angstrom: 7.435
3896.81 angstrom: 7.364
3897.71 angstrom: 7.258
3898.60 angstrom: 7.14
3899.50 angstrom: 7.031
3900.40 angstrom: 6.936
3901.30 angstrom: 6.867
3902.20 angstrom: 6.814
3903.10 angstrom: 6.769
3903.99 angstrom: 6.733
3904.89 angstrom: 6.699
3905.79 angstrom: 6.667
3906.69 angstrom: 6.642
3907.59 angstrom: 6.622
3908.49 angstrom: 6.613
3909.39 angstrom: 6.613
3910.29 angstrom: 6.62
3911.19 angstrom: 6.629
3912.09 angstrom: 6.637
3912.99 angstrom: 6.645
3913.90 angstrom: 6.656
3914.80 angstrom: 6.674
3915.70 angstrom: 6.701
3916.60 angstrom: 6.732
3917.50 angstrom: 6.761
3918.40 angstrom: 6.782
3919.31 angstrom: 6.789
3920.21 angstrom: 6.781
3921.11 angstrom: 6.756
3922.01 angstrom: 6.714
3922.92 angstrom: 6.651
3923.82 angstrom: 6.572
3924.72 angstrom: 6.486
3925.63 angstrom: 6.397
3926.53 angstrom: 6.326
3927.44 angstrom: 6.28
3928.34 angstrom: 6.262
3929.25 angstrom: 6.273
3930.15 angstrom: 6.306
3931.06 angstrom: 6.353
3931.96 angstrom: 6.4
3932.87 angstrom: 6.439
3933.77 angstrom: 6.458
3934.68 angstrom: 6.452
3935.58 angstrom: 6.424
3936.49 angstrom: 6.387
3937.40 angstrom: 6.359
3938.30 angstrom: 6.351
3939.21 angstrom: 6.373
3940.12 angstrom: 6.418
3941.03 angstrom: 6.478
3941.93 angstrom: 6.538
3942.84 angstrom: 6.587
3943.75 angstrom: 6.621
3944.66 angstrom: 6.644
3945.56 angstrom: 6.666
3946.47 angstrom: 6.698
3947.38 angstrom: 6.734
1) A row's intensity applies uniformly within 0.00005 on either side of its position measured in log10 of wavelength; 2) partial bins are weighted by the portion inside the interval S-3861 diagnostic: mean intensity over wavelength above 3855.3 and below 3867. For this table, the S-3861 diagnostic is 7.6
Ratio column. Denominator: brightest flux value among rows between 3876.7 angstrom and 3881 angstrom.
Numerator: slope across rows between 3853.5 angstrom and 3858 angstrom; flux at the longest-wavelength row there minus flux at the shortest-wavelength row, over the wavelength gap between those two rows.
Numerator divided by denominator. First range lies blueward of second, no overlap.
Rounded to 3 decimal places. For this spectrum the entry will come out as 0.001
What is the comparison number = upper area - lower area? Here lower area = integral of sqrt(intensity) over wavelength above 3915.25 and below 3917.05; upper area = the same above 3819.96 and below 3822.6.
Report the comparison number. 2.1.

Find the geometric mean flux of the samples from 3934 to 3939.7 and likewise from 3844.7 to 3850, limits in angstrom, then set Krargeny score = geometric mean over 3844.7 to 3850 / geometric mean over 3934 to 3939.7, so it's 1.12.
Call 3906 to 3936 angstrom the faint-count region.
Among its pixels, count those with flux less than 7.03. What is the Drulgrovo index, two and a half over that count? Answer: 0.08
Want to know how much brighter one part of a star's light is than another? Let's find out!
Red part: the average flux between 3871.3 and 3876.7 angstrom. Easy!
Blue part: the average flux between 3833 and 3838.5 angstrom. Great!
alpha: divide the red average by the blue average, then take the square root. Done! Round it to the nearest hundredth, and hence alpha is 1.05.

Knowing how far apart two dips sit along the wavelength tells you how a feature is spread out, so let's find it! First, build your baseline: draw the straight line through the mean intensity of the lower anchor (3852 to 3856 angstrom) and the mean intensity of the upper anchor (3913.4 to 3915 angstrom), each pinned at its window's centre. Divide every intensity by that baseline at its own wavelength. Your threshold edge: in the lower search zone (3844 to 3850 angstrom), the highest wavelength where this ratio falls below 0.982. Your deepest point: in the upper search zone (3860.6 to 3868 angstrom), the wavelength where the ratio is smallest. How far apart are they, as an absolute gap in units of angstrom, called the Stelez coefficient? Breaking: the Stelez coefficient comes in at 17.8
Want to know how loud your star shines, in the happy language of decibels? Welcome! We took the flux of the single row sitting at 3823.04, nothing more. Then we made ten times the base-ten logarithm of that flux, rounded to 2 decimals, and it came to 8.13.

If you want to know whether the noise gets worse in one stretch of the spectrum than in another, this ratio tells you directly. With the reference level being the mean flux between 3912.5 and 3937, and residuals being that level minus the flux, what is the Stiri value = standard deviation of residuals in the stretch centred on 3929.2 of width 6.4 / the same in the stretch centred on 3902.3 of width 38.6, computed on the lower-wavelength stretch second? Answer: 0.2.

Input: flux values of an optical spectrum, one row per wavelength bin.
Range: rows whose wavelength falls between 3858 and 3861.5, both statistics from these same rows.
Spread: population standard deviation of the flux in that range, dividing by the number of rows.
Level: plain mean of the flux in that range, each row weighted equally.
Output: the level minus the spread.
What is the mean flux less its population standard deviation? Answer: 7.6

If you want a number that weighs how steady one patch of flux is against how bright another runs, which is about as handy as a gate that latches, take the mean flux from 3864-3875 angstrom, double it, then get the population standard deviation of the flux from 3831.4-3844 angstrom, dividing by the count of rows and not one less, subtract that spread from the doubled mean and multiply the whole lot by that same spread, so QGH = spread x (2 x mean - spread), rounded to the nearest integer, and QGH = 4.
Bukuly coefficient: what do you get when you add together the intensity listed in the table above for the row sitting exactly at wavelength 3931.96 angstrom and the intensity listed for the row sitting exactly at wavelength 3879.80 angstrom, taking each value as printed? 13.5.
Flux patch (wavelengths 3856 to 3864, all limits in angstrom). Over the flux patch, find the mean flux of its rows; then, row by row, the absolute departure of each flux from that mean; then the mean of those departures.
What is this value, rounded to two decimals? 0.06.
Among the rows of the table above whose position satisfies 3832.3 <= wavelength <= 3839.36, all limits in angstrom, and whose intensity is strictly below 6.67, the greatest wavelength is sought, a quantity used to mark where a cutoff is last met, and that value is 3838.92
